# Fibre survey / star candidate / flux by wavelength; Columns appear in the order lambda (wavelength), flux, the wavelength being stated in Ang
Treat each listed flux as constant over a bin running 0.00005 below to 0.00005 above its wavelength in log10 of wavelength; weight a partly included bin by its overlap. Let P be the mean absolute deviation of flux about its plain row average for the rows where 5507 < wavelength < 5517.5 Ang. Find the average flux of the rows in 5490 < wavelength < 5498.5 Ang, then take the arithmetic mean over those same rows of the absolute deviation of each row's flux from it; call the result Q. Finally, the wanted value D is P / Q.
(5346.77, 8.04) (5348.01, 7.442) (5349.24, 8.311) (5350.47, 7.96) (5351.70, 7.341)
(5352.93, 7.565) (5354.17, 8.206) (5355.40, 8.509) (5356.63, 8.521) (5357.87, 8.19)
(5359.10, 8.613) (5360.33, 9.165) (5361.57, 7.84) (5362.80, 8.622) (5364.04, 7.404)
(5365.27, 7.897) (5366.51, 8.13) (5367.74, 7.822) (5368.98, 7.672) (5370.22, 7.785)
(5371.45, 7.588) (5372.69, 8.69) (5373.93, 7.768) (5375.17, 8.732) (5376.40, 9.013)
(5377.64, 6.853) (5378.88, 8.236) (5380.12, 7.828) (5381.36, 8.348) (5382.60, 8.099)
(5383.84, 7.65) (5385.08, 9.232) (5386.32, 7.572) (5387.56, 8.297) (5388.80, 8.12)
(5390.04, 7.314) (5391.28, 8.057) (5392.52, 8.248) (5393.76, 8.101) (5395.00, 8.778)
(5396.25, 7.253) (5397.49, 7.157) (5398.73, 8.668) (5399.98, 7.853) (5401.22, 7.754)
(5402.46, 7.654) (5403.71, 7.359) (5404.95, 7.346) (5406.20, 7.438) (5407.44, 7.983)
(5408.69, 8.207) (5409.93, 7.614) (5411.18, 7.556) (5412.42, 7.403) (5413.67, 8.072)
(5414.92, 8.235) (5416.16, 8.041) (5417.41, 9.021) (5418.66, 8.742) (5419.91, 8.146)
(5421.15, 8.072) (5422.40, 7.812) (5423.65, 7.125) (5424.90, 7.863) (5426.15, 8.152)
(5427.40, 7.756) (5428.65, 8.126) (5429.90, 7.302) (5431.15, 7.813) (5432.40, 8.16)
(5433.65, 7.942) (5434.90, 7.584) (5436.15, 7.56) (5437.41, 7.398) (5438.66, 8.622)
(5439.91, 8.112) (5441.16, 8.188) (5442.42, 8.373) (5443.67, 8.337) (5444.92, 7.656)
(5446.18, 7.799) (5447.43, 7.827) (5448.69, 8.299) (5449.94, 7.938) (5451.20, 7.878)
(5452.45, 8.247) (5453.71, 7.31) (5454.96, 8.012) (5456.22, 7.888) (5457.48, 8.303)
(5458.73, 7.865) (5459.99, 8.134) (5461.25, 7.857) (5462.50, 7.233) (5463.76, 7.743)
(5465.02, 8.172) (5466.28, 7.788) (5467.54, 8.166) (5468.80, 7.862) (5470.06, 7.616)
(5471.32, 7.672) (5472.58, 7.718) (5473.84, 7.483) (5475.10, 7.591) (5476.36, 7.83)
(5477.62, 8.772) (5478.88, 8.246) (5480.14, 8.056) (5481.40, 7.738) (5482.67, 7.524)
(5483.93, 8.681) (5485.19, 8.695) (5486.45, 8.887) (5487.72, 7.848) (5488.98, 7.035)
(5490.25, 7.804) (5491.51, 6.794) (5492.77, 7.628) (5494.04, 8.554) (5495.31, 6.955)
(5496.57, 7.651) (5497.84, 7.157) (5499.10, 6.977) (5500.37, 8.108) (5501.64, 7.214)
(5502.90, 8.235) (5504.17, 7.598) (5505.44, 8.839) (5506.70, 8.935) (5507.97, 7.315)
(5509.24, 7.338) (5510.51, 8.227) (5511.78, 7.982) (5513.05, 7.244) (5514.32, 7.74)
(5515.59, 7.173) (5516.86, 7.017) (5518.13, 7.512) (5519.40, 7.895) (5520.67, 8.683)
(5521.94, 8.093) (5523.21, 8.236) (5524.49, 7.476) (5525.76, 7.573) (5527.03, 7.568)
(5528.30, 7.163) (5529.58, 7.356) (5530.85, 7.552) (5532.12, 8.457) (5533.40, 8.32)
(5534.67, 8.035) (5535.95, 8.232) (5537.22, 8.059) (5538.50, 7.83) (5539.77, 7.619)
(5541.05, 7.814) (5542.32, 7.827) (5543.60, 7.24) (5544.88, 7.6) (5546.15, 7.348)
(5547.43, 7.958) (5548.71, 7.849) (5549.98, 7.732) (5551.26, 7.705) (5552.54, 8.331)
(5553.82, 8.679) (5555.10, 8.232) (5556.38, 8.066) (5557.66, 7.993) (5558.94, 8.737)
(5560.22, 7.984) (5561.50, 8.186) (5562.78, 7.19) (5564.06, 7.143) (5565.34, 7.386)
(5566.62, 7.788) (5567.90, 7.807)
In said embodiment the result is 0.78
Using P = 0.36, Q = 0.46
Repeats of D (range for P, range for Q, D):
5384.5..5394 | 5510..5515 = 1.16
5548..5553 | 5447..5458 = 0.97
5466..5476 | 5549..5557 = 0.52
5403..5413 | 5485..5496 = 0.39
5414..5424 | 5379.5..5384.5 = 1.60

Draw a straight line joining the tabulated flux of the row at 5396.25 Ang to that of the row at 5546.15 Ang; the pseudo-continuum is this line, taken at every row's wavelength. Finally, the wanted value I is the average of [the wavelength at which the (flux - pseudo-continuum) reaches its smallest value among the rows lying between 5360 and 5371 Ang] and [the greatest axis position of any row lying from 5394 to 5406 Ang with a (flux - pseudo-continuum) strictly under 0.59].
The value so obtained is 5384.5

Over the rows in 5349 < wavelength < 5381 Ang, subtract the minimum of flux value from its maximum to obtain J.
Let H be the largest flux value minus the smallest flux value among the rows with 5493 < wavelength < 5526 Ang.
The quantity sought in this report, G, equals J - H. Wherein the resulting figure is 0.3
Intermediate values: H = 1.98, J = 2.31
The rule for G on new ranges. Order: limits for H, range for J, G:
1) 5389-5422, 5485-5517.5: 0.3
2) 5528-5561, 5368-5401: 0.8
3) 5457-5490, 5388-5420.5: 0.0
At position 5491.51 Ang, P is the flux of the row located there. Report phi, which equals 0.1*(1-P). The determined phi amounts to -0.579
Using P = 6.794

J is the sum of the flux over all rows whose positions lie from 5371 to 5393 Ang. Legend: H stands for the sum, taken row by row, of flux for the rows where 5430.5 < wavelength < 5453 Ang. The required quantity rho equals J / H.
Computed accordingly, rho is 1.01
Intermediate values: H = 144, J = 146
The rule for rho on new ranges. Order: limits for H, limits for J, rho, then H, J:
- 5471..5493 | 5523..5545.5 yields 0.99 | 142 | 140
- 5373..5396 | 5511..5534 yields 0.95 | 146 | 139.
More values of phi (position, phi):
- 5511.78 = -0.698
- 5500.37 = -0.711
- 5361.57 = -0.684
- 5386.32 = -0.657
